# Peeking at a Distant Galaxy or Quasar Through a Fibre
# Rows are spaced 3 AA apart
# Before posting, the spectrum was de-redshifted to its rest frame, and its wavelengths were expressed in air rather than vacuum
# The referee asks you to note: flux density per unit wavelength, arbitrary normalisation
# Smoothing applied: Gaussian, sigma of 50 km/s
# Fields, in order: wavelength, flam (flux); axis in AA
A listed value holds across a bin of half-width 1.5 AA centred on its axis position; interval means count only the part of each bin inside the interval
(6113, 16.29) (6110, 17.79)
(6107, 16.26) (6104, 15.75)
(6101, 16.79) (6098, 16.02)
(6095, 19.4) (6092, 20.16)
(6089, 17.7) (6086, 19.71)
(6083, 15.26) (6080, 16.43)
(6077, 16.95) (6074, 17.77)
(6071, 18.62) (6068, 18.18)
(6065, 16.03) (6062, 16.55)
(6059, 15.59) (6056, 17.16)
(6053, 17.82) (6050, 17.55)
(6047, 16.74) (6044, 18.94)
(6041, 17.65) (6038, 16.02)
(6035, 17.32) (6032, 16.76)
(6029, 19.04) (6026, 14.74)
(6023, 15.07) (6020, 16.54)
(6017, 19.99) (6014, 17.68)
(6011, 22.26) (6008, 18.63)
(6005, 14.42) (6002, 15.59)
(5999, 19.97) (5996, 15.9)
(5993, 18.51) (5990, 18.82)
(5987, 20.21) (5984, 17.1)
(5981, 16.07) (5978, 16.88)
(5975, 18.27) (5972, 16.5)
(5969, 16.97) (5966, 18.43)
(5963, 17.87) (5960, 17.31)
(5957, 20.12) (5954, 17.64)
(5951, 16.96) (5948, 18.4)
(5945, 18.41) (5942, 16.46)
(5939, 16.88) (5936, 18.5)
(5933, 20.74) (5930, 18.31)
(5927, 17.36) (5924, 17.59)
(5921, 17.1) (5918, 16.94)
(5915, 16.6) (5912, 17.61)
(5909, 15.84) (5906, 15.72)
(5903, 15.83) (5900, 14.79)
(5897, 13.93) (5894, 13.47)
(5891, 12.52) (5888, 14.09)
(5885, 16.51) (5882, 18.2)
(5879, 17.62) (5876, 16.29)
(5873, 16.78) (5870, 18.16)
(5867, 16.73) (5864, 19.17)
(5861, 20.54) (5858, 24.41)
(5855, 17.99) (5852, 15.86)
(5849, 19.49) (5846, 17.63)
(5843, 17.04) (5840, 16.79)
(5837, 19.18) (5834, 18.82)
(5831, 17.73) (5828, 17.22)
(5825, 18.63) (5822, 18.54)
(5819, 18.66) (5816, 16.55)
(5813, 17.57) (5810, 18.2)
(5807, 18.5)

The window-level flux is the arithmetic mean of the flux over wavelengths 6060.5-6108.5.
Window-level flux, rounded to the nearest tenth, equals 17.3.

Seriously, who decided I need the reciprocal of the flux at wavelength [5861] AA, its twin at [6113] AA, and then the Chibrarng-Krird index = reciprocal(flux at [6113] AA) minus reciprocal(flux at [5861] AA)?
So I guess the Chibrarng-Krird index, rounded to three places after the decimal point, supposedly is 0.013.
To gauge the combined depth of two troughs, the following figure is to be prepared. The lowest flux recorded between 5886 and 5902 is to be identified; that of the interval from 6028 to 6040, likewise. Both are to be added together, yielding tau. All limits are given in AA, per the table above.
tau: 28.5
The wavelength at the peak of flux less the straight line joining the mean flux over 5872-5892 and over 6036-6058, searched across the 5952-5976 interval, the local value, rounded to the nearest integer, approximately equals 5957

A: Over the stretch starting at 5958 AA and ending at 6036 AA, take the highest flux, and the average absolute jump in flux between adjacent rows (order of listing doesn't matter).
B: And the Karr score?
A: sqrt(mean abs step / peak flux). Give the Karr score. 0.306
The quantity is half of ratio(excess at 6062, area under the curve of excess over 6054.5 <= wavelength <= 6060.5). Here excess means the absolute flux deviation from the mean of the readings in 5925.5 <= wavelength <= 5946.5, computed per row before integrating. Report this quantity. 0.075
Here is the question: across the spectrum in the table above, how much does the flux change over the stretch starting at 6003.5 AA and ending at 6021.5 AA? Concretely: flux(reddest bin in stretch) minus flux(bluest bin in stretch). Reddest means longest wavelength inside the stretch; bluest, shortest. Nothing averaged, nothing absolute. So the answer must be 2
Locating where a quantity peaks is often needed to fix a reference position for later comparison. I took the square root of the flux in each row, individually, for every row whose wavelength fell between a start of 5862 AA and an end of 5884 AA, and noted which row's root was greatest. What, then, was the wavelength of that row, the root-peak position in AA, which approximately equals 5864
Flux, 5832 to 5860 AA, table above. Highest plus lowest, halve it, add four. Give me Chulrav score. 24.1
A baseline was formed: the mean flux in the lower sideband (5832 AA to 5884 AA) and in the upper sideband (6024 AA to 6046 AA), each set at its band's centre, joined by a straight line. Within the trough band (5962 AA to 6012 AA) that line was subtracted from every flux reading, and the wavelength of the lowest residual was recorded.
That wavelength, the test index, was 6005 AA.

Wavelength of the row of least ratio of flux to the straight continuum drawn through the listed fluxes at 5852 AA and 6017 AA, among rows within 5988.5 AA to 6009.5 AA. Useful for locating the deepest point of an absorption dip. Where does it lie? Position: 6005 AA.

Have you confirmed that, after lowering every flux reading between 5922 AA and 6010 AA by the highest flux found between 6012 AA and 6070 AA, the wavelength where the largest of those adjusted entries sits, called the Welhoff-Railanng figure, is 5933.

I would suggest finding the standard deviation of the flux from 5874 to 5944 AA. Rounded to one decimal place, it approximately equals 1.8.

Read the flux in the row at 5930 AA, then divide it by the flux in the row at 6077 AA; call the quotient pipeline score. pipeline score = 1.08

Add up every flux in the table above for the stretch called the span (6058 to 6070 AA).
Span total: 66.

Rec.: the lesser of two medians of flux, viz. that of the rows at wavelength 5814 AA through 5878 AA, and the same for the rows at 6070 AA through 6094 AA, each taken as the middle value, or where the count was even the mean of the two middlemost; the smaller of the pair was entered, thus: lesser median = 17.7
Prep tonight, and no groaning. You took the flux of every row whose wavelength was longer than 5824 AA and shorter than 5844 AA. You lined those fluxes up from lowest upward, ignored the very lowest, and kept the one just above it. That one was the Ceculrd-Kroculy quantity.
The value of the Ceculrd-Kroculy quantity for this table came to 17.04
